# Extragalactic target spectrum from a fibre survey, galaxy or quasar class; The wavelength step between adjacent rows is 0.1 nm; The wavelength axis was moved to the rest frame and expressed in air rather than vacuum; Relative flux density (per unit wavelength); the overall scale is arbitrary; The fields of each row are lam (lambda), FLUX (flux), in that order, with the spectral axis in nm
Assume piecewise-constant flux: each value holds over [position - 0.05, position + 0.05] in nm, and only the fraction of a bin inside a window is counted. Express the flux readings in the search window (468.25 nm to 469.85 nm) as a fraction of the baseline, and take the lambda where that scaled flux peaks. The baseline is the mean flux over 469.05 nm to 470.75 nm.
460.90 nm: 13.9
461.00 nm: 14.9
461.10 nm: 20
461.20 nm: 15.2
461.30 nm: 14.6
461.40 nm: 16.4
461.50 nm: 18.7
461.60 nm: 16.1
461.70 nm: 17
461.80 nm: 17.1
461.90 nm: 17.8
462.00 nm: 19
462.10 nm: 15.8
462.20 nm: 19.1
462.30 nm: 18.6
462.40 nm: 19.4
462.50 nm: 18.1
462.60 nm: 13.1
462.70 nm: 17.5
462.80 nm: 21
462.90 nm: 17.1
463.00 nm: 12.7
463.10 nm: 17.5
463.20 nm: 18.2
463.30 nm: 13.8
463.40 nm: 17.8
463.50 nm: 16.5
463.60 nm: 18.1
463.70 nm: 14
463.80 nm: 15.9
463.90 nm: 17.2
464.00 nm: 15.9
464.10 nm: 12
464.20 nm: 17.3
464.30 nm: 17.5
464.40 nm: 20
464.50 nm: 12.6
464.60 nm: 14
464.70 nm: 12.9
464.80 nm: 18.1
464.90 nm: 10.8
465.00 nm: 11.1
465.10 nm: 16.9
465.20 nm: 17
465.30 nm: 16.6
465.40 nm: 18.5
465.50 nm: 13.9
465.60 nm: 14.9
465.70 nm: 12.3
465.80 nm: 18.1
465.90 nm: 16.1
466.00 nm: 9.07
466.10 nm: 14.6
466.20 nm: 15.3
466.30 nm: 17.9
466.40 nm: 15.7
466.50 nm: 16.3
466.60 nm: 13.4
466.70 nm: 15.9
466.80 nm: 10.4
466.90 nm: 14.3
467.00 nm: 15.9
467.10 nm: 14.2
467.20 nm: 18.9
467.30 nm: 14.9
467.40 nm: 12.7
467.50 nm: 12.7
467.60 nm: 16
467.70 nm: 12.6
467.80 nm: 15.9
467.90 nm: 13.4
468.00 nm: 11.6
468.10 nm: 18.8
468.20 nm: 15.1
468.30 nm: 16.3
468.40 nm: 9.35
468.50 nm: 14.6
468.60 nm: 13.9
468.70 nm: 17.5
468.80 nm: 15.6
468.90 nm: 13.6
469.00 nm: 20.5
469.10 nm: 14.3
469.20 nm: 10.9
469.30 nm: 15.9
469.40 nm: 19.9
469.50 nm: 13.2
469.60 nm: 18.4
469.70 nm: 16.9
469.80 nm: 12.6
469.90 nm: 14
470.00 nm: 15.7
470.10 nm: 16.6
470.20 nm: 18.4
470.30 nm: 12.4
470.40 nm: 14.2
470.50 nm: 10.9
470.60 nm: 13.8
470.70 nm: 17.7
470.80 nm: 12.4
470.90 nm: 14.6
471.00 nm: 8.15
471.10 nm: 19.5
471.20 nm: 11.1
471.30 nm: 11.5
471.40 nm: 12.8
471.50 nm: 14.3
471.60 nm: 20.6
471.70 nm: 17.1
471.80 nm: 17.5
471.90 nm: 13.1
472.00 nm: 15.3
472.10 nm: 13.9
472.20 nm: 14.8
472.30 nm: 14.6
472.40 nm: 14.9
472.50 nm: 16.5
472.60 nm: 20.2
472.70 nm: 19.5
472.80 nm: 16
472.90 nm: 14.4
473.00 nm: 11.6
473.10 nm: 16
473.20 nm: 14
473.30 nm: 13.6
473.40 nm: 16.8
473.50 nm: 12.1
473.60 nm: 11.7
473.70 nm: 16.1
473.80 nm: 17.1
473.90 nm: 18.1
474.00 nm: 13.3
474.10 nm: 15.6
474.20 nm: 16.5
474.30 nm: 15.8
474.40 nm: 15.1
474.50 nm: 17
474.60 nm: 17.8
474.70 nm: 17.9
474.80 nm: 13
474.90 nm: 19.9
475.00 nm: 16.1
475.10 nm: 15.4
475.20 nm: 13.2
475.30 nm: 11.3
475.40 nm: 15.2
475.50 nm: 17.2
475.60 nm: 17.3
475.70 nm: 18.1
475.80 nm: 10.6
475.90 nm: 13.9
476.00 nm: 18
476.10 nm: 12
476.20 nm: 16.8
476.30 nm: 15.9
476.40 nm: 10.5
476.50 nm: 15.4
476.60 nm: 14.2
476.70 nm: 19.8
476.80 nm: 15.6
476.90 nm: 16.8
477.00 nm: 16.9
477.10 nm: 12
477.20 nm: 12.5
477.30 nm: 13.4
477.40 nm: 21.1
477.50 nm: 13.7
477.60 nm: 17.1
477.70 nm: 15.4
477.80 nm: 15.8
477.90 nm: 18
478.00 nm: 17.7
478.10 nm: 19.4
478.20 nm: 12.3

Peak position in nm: 469.00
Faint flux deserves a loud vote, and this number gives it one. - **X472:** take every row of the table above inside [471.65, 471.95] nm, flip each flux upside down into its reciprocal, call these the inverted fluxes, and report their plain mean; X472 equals 0.0640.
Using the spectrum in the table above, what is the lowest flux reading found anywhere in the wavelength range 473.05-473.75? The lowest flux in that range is 11.7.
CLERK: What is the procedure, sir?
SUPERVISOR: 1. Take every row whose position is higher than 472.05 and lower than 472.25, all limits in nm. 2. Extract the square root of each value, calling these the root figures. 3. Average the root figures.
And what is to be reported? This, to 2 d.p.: 3.79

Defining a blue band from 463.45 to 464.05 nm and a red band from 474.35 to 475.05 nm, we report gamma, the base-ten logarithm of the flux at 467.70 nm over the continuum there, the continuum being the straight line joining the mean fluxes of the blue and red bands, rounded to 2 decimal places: -0.11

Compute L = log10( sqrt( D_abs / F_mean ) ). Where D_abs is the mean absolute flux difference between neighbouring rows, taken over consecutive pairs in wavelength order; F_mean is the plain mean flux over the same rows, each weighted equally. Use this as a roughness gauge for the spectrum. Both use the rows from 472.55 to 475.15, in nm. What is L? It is -0.414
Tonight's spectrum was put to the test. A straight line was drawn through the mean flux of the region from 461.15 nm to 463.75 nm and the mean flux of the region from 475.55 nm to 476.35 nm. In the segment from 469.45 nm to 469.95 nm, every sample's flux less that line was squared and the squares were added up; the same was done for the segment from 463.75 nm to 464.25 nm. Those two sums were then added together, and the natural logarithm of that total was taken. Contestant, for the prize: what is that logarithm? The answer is 4.0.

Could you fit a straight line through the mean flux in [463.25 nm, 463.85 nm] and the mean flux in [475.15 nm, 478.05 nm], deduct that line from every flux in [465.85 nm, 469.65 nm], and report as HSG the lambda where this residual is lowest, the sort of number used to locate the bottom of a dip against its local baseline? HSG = 466.00 nm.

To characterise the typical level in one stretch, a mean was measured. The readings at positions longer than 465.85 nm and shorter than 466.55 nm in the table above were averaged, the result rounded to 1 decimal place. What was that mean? 15.0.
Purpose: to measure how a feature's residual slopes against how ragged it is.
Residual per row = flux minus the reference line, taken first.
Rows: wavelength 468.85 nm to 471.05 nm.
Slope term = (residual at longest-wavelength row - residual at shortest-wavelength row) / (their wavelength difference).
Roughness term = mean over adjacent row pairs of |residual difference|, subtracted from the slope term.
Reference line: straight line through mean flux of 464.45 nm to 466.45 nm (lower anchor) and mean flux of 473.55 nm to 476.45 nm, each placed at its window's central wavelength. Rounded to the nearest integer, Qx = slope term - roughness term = -7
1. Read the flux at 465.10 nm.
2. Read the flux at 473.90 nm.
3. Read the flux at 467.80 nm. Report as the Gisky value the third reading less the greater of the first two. -2.2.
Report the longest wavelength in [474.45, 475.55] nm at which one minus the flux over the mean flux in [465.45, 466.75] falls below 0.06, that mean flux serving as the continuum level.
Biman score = 475.50 nm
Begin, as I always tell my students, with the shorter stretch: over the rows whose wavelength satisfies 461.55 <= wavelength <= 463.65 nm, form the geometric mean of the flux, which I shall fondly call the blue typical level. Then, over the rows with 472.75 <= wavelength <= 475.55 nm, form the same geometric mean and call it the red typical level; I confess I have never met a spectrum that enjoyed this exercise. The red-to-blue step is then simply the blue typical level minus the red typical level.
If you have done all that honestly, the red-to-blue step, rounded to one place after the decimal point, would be 2.0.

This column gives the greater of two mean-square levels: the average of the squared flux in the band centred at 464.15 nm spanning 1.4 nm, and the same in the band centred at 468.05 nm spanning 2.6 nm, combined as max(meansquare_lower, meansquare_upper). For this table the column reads 257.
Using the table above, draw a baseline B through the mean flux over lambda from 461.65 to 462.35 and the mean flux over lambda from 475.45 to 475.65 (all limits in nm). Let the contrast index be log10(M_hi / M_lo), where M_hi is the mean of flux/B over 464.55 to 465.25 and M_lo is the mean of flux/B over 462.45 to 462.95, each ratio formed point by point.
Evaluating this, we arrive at -0.079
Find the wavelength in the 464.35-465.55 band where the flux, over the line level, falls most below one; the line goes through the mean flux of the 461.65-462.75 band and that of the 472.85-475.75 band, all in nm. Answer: 464.90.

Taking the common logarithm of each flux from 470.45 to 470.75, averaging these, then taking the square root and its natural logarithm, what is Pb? 0.066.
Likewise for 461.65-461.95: 0.107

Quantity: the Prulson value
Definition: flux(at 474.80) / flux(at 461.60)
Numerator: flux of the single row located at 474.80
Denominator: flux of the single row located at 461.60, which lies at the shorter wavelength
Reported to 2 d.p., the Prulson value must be 0.81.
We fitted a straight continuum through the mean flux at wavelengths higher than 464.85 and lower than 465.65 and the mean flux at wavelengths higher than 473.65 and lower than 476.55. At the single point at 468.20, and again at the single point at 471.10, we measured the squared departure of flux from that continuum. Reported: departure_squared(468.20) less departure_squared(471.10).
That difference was -18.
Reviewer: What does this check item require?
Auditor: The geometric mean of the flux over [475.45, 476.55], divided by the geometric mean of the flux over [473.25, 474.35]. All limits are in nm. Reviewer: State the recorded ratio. 0.99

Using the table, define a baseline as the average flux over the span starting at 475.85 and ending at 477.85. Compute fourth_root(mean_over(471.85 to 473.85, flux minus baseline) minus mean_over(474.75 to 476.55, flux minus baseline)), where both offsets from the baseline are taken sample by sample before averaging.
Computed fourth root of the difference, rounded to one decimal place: 0.6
